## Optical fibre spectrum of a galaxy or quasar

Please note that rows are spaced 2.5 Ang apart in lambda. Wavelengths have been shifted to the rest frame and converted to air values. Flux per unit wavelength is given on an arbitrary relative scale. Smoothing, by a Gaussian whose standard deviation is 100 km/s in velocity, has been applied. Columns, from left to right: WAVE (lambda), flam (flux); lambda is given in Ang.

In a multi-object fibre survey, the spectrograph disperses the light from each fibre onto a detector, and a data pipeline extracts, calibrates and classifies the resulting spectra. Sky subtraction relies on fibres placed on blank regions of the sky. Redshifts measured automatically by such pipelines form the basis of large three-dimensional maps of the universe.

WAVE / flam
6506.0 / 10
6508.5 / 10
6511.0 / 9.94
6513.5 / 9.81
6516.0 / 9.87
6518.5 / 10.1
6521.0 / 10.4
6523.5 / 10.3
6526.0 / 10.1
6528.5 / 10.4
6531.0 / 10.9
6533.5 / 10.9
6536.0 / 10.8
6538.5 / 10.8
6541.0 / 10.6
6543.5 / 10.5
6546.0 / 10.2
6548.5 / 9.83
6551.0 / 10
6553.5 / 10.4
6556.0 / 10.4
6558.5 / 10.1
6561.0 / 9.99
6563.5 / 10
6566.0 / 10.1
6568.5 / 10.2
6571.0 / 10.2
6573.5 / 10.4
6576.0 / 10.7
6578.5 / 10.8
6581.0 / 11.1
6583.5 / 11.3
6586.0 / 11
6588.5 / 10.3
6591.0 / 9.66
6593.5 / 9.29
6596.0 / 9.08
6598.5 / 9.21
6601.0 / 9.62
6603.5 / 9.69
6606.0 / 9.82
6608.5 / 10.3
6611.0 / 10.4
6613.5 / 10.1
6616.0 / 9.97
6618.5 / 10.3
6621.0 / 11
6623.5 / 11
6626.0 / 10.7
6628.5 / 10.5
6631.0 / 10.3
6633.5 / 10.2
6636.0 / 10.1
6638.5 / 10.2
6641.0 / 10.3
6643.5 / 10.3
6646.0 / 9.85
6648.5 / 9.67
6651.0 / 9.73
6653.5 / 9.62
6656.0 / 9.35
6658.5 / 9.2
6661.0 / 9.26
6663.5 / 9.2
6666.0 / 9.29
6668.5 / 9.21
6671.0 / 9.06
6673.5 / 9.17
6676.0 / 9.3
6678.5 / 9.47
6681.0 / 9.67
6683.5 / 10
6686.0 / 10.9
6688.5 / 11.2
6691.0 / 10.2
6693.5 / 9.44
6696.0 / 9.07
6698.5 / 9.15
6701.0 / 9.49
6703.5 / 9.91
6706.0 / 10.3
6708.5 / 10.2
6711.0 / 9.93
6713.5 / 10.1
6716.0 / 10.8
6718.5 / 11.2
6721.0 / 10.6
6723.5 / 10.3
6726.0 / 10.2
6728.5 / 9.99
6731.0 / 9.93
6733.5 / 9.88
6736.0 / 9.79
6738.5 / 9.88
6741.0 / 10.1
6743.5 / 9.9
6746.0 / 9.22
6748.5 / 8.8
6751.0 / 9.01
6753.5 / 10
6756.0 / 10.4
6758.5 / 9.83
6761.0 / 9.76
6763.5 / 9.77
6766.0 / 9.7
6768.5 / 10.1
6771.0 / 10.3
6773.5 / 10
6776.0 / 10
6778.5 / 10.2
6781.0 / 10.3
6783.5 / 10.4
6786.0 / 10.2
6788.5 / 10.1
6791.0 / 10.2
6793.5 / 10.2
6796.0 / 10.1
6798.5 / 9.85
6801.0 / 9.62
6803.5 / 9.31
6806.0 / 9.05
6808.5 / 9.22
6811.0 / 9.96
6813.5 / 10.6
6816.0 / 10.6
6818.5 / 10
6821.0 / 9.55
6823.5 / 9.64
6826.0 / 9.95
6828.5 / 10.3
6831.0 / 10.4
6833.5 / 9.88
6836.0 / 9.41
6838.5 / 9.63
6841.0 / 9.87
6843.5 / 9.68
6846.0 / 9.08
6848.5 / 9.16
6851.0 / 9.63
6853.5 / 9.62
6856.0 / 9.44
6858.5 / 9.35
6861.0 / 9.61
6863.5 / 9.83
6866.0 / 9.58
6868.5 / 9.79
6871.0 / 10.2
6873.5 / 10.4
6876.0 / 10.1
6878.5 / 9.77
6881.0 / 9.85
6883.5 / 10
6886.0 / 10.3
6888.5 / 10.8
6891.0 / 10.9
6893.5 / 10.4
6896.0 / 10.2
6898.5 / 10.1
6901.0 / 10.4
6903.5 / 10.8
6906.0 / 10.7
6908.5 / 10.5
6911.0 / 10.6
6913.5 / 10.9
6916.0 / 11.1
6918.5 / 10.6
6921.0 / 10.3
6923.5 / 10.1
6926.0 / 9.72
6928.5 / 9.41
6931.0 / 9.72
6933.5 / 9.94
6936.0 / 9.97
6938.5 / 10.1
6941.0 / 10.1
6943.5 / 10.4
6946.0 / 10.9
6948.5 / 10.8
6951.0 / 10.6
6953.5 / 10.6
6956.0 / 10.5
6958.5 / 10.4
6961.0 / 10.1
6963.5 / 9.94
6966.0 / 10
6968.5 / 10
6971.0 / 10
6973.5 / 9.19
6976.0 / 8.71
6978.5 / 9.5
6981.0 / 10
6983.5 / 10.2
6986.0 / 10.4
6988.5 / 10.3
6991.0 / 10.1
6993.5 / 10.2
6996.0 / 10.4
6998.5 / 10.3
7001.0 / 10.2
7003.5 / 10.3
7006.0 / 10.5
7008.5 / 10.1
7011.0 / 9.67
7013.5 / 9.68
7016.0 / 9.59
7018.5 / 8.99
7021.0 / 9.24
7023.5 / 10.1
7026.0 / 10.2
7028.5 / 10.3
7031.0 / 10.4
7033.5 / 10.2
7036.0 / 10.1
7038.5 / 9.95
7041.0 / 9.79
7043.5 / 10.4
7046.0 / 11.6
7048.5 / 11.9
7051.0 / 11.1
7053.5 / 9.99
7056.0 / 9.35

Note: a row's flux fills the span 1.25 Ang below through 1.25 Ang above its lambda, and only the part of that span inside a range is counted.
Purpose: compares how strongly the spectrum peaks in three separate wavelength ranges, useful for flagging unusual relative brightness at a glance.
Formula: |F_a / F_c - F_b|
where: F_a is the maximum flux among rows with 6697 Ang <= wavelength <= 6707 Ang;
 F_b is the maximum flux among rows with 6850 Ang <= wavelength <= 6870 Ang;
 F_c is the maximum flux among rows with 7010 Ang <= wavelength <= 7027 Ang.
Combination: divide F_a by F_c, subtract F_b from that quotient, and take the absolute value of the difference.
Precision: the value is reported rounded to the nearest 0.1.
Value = 8.8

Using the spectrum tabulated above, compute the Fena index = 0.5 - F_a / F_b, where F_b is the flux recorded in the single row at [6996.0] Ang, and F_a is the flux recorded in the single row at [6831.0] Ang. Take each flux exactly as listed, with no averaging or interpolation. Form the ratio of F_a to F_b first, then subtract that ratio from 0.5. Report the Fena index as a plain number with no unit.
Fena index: -0.50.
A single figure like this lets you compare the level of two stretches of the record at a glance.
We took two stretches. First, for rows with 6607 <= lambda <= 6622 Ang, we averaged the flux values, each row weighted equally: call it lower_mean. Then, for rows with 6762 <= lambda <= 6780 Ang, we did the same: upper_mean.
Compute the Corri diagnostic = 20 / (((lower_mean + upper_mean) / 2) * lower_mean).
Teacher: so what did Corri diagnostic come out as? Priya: 0.190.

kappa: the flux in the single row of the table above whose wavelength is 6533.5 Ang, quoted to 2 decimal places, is 10.90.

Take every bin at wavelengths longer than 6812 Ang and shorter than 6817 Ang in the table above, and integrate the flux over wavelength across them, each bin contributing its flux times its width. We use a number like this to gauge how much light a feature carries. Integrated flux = 53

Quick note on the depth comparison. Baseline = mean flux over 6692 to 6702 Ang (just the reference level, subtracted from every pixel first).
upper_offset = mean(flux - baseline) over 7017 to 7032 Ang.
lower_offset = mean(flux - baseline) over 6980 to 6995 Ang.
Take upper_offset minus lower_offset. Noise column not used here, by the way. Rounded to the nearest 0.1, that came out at -0.3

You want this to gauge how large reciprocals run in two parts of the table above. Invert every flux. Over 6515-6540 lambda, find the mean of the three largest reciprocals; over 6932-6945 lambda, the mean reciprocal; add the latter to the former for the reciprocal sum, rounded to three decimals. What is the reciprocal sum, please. 0.199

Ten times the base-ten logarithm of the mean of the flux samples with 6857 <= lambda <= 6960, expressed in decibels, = 10.11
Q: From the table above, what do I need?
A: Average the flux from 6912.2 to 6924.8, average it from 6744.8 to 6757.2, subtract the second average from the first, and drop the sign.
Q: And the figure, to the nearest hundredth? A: 1.11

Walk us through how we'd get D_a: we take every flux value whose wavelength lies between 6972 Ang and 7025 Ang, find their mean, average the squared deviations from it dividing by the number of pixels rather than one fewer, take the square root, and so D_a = 0.50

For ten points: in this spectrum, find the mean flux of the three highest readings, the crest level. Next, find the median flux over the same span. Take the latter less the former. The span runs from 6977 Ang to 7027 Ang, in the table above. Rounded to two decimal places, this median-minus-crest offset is -0.28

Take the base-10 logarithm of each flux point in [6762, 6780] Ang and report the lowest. 0.99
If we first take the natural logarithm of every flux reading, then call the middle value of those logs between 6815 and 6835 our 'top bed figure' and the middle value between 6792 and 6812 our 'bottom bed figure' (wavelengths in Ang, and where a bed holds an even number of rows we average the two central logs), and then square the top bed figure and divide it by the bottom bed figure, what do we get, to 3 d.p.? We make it 2.325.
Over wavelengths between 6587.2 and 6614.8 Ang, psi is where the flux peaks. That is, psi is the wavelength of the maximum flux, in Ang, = 6611.0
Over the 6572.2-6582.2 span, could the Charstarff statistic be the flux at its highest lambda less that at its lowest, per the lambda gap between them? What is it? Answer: 0.09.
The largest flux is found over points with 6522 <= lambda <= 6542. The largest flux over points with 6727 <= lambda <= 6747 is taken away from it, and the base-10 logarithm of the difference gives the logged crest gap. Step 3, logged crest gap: -0.10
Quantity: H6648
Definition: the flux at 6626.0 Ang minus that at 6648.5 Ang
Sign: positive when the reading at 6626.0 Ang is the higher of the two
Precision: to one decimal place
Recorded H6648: 1.0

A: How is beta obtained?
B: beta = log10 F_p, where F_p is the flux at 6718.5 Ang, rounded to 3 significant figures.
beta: 1.05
